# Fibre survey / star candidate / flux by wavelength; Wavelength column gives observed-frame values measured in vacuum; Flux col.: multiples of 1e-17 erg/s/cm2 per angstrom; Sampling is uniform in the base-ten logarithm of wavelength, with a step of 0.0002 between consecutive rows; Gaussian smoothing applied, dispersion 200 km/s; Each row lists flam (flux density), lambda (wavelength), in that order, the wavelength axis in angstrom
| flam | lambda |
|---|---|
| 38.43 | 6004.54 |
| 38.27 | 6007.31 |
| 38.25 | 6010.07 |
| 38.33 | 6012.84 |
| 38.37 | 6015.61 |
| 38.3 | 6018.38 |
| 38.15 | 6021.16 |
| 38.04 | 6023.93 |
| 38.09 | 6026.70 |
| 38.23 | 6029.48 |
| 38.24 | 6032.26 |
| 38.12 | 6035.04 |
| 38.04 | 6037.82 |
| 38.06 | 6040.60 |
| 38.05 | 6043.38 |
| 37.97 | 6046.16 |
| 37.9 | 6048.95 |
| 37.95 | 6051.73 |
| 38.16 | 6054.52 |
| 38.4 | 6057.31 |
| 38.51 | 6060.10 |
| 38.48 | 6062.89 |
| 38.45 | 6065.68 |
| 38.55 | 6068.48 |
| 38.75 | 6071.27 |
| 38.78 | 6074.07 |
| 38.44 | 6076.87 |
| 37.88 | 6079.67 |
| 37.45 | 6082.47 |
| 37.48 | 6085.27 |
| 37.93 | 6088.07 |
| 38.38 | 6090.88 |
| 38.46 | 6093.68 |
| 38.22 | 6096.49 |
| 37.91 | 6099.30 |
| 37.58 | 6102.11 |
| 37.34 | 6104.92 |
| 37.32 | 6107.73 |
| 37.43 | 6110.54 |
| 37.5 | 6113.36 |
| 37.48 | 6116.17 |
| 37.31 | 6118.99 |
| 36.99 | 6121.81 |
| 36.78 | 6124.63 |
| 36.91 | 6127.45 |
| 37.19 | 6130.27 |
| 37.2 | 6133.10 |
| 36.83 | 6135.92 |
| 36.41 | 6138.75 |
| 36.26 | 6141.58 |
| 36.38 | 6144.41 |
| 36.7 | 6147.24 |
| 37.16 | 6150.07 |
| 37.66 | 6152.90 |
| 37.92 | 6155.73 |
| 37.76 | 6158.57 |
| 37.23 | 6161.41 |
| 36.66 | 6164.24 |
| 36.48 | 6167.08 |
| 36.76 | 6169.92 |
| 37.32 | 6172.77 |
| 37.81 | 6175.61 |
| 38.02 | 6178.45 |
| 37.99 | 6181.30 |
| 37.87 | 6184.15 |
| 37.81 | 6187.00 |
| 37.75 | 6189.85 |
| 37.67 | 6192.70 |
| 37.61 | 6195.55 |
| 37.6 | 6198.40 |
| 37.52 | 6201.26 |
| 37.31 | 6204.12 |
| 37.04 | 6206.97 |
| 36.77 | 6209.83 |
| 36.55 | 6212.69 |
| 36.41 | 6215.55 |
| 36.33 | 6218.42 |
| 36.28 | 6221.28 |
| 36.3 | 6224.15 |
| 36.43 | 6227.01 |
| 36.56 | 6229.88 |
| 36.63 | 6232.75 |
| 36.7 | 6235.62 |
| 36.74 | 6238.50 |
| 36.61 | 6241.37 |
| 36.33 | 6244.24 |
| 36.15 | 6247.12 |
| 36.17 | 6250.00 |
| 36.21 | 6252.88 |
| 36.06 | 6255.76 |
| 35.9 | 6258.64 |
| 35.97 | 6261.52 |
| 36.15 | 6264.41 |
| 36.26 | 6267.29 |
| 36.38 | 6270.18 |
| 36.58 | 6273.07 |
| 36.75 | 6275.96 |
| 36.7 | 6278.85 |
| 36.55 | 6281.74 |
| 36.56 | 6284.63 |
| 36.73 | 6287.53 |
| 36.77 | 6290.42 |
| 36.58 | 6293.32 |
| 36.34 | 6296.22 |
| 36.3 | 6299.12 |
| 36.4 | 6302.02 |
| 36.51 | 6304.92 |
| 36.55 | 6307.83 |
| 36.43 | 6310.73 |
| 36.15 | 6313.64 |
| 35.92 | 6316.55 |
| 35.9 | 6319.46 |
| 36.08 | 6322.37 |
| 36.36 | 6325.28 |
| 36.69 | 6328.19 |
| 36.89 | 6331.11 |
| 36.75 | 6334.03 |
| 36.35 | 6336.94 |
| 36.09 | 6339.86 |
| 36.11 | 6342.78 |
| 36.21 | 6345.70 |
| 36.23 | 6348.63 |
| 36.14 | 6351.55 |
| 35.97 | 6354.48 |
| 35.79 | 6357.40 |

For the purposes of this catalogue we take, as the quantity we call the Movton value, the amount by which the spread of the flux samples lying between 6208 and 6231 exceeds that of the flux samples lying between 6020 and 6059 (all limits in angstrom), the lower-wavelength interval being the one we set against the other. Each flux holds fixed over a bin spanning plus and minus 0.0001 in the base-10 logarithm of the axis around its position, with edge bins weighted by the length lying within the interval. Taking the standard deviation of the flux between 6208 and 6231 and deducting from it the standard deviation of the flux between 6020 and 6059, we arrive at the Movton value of 0.03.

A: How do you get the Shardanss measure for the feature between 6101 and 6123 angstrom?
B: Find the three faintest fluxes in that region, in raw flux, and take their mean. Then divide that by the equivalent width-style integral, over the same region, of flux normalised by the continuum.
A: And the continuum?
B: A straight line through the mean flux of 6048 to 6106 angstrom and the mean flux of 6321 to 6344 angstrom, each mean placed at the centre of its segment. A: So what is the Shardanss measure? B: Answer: 1.7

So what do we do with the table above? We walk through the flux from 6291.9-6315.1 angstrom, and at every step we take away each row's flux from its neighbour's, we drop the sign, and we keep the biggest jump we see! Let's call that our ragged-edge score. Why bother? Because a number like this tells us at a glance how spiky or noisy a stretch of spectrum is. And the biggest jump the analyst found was 0.280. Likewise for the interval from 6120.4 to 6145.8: 0.420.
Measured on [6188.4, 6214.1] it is 0.270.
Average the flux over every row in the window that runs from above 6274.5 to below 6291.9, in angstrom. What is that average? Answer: 36.7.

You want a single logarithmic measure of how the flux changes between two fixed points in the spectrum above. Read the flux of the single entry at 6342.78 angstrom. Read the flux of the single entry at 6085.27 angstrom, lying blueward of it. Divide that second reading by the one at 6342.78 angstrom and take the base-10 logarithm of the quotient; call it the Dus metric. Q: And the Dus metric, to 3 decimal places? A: 0.016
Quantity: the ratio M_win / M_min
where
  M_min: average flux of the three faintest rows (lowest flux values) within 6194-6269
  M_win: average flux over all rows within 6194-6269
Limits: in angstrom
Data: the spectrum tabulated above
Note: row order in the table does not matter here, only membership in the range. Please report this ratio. 1.02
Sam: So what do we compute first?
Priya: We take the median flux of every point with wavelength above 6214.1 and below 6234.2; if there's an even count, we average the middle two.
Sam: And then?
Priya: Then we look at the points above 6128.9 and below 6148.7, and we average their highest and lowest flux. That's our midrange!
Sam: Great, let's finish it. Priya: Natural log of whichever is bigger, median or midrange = 3.60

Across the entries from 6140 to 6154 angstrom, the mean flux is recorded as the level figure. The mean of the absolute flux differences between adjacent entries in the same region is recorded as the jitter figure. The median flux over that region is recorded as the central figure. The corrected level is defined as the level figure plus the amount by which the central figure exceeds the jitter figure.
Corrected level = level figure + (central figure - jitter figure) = 73.2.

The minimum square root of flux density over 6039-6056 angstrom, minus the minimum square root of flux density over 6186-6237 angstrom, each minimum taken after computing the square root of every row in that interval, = 0.13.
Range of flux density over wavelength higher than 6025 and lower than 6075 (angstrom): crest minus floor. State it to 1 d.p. 0.9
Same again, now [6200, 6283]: 1.6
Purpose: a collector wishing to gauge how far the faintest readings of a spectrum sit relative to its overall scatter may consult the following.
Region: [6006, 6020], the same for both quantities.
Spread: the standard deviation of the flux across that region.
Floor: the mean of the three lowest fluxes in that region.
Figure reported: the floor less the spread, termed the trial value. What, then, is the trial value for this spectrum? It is 38.2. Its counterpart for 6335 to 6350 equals 36.0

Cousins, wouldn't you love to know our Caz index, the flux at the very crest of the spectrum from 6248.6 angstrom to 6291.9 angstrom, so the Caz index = 36.77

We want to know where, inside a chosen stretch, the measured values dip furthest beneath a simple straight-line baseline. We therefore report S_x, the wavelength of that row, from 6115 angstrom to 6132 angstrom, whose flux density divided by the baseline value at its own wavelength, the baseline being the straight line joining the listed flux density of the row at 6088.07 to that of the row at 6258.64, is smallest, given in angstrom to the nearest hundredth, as 6124.63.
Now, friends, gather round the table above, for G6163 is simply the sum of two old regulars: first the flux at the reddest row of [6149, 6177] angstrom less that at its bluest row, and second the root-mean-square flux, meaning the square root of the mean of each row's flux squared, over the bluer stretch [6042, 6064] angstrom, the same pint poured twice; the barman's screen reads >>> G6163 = 38.8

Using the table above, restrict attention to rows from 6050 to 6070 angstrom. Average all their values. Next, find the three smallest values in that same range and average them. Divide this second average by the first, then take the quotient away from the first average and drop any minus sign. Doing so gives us 37.4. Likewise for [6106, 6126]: 36.3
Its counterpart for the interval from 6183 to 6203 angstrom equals 36.7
